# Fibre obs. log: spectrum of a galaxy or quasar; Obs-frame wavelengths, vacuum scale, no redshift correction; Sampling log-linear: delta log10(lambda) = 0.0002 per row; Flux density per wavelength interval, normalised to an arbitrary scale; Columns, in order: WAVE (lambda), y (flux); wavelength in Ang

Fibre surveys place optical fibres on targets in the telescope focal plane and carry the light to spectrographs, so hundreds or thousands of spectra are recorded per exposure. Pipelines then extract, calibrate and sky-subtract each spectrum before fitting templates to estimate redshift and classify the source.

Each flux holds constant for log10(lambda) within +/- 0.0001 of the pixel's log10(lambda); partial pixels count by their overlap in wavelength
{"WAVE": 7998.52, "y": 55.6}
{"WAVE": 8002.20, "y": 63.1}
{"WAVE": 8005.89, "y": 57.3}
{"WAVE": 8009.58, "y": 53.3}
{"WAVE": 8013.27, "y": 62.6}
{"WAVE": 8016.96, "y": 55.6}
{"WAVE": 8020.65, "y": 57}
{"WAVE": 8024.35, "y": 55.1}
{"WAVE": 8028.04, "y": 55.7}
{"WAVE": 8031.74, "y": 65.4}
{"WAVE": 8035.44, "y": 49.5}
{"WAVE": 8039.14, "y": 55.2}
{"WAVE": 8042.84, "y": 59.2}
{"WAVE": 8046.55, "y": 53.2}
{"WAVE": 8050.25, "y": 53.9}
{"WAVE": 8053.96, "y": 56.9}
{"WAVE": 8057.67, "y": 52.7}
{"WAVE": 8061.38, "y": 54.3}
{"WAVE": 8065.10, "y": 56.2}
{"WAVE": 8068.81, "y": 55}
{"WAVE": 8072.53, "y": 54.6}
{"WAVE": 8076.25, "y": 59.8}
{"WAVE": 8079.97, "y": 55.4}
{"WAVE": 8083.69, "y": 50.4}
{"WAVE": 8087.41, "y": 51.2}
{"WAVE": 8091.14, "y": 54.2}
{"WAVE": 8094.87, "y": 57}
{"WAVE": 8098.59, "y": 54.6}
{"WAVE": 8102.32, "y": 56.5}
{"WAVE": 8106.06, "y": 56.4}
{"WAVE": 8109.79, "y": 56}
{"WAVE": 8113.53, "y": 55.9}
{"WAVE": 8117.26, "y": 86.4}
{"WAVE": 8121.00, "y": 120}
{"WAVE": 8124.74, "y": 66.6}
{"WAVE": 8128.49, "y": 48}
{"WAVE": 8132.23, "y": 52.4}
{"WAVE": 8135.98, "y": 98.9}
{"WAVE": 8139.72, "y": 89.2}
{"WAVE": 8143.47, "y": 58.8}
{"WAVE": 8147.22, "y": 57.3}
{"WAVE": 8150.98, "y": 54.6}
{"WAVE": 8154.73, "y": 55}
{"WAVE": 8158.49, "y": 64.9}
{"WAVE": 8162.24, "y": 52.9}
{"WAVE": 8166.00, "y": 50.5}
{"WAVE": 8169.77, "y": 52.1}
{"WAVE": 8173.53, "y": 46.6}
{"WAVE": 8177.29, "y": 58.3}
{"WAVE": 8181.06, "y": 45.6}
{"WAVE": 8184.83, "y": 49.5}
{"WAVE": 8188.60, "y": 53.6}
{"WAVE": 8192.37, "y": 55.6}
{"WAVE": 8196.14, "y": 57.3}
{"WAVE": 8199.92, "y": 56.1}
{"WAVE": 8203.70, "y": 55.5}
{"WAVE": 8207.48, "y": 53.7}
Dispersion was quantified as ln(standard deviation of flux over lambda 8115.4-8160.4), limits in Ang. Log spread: 3.1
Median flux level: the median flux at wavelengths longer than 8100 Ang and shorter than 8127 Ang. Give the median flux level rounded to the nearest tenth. 56.5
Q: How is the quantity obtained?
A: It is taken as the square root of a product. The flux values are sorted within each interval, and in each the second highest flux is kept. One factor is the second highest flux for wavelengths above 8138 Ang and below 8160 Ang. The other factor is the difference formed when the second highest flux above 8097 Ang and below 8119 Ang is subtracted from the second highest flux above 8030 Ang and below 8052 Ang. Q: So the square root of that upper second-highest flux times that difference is 13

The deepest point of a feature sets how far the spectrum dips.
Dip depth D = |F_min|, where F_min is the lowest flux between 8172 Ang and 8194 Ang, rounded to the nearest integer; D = 46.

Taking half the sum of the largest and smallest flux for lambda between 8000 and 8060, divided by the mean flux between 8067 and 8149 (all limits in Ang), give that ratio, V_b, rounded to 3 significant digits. 0.906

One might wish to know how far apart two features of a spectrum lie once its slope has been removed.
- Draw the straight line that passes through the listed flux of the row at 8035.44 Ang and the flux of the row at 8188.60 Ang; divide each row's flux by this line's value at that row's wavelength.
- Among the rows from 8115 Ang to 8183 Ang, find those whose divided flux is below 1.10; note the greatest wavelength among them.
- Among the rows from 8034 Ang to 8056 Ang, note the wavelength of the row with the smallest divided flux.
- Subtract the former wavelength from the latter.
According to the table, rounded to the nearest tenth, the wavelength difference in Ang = -145.6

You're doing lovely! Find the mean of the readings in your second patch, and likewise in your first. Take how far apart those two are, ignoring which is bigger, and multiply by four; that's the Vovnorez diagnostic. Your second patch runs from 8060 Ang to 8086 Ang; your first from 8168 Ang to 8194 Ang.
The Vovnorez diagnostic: 14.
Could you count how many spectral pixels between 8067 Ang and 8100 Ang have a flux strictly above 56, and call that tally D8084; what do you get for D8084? 2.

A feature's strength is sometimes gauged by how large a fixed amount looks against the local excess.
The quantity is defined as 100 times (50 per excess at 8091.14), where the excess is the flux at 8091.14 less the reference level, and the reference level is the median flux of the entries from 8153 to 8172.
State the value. 3846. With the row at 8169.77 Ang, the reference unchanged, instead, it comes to -6250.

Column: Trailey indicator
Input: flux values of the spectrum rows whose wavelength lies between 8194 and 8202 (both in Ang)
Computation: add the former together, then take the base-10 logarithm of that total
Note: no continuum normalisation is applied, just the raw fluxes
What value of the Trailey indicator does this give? 2.055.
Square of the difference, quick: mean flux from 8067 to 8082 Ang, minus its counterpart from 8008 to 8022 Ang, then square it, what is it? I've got 1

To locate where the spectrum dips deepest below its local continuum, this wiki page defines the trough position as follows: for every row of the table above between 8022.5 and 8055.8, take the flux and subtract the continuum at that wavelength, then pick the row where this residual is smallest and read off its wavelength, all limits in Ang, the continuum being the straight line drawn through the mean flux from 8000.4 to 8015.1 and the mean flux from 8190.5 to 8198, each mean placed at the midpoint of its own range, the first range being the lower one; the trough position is 8035.44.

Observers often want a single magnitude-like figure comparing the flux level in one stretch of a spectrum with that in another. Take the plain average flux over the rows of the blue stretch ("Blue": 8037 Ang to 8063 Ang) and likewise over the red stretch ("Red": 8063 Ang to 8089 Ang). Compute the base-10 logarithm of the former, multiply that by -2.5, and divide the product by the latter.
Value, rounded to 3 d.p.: -0.080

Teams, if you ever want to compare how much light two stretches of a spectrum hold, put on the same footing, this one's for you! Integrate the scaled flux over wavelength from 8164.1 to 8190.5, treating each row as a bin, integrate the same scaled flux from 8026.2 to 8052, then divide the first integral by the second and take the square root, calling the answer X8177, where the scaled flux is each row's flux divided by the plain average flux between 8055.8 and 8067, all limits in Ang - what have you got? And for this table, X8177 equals 0.96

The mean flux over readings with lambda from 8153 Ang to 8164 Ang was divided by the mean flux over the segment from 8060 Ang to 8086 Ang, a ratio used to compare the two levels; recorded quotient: 1.05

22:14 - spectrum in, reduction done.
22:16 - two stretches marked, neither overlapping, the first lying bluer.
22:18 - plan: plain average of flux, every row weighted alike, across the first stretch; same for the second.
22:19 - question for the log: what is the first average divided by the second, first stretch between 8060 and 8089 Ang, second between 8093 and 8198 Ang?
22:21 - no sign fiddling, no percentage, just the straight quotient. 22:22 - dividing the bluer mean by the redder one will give 0.89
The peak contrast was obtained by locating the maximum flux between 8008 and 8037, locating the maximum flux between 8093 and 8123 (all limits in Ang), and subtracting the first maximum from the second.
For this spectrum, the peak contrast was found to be 55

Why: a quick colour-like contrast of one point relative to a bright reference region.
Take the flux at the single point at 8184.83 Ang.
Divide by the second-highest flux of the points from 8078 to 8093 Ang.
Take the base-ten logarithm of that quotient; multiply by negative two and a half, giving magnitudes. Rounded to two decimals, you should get 0.10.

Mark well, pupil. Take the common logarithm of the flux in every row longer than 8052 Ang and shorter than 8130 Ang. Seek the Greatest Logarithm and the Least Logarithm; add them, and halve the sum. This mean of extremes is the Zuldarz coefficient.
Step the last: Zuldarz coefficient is 1.88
